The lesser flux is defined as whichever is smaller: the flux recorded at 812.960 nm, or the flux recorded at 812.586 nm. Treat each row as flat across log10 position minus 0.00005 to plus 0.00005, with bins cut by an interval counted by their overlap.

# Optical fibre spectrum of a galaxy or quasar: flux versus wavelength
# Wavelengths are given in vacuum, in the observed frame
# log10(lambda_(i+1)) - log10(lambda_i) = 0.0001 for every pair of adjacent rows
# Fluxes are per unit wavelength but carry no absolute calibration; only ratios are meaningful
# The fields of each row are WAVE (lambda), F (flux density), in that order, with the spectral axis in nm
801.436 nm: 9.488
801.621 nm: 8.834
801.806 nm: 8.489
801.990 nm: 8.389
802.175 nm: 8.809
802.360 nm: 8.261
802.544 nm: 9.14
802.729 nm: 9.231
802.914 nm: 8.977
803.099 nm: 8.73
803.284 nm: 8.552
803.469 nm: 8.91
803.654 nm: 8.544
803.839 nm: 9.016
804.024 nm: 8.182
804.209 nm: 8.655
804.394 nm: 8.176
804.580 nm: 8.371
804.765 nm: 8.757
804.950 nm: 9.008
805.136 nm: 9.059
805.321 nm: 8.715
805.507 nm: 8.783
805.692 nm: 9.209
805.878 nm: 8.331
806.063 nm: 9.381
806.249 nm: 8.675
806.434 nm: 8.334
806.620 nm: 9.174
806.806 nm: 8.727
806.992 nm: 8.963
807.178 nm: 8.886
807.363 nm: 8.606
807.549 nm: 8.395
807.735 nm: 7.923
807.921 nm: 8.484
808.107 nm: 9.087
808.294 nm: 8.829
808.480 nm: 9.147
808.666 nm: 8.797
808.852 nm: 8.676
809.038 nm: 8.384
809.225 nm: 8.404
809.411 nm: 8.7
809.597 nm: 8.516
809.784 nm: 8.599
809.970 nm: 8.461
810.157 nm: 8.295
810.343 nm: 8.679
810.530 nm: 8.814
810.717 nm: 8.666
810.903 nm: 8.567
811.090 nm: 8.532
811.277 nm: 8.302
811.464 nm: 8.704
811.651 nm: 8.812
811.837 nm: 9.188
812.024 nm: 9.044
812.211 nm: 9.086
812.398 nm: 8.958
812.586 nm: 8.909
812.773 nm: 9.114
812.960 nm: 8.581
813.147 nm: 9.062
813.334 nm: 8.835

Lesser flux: 8.58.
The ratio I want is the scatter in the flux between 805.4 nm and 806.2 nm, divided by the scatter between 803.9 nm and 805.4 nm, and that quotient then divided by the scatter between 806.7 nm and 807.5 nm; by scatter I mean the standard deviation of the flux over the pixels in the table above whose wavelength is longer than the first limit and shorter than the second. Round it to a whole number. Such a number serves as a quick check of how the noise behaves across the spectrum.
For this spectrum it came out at 9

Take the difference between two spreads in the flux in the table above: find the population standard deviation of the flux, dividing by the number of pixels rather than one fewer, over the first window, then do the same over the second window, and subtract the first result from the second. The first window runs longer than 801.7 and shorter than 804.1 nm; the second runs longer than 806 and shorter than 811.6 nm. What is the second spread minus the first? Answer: -0.02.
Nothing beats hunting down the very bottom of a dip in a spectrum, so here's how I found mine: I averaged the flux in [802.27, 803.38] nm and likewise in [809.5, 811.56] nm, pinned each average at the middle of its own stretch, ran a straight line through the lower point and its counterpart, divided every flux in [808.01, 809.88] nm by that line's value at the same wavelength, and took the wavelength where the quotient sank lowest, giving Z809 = 809.038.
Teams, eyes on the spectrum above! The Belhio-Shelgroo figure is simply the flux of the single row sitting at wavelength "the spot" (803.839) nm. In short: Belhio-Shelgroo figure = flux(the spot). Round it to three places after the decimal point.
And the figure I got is 9.016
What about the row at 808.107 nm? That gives 9.087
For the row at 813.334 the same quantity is 8.835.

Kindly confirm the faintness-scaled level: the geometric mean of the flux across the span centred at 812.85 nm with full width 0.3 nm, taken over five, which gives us 1.77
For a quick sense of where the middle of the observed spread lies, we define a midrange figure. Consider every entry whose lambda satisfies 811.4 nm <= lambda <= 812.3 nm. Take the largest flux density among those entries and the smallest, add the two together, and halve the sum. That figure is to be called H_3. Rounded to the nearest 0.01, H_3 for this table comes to 8.95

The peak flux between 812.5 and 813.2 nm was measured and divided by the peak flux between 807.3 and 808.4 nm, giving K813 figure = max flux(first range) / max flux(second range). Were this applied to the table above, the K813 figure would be 1.00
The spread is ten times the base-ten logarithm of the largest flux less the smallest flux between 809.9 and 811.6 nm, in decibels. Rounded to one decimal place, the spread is -2.8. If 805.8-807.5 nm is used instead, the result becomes 0.2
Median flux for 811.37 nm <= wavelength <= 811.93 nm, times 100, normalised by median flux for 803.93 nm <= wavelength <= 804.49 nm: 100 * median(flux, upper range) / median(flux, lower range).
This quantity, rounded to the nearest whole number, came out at 108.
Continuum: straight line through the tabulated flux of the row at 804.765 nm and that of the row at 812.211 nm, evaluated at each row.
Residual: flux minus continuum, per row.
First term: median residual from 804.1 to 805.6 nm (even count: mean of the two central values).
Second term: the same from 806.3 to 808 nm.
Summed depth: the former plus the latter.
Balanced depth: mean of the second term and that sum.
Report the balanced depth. -0.28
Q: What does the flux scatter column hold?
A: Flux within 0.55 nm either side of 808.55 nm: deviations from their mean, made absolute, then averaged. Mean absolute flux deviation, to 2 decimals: 0.20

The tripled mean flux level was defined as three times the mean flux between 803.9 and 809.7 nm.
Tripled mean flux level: 26.1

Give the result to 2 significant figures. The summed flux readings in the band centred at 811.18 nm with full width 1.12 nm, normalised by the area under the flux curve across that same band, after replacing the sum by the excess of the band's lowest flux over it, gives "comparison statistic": -4.5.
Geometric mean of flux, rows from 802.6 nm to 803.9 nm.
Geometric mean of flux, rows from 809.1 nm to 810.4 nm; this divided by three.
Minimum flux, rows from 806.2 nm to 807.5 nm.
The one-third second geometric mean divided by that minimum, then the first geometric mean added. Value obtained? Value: 9.19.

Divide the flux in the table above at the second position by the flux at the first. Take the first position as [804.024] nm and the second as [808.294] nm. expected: 1.08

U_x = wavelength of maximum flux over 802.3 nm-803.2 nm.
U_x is 802.729 nm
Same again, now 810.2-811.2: 810.530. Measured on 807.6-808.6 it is 808.480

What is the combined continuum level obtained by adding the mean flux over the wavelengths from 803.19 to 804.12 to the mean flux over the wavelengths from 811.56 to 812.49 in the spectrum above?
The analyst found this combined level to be 17.7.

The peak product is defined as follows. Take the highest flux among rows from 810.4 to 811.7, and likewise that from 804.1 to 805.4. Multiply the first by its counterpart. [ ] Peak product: 80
